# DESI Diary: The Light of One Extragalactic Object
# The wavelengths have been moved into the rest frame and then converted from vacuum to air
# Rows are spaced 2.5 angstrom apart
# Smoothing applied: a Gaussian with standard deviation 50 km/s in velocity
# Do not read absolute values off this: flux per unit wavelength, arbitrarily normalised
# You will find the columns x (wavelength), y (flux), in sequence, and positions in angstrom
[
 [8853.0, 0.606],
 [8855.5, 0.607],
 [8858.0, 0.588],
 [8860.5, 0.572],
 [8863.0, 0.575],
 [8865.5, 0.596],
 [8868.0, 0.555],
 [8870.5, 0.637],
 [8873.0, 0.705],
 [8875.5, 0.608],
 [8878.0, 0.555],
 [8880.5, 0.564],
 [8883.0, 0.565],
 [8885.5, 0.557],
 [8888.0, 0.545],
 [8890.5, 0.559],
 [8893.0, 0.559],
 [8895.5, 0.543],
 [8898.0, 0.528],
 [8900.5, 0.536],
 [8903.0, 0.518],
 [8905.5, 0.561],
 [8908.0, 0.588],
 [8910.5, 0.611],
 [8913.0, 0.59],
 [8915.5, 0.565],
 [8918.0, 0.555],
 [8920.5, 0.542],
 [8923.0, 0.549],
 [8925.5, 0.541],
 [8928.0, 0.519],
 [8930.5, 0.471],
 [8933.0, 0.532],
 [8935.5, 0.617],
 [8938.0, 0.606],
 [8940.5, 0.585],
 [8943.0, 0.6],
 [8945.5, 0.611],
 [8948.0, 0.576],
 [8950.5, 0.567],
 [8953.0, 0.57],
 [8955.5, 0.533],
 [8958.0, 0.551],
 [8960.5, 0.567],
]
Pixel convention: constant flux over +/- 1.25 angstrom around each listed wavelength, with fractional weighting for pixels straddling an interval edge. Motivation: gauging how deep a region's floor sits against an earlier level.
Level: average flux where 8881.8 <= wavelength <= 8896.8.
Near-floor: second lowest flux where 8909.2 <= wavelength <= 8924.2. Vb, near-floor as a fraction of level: 0.99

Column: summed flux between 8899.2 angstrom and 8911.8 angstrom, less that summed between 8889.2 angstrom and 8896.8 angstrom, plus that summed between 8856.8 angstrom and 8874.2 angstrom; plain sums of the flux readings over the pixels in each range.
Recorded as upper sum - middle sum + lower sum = 5.4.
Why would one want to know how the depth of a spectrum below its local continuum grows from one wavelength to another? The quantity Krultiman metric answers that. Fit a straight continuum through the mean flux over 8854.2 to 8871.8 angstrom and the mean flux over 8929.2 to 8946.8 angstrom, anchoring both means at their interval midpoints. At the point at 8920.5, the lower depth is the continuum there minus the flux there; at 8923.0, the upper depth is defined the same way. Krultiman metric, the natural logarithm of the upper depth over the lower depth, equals -0.23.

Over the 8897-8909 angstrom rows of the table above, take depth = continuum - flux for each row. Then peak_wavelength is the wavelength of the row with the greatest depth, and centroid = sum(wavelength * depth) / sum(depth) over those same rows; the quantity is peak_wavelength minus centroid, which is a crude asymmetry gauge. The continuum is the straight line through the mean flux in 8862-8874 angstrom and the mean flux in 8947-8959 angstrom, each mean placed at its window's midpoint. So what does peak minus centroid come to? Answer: 1.8 angstrom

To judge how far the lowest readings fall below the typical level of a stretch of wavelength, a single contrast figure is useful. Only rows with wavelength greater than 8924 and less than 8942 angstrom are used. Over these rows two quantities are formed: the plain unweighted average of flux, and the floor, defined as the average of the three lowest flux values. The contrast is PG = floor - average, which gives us -0.046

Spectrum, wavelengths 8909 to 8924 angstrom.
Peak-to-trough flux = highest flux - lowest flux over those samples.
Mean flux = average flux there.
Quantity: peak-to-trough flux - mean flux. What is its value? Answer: -0.50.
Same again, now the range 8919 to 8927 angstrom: -0.54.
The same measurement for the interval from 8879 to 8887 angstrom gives -0.55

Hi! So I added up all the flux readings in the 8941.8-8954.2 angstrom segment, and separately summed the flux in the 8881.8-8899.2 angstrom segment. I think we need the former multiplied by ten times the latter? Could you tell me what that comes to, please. 113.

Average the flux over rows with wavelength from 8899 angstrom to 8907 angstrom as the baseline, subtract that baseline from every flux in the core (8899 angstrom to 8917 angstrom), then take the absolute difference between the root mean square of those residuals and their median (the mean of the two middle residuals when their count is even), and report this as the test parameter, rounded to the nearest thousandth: 0.015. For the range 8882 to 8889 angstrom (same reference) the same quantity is 0.001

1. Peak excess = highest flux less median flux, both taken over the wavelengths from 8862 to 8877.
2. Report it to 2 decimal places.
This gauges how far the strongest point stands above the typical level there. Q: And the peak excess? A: 0.10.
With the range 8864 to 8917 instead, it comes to 0.14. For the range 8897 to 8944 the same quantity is 0.06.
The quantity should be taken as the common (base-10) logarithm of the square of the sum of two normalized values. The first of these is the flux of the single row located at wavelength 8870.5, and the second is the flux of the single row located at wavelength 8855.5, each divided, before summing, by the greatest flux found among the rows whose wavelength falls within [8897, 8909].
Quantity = 0.651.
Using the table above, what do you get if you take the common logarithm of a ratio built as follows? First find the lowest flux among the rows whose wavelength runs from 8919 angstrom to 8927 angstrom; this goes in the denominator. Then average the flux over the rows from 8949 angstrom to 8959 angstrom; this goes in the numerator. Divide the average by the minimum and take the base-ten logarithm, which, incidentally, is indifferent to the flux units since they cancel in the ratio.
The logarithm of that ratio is 0.01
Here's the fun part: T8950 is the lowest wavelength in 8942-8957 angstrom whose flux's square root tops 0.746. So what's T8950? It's 8943.0 angstrom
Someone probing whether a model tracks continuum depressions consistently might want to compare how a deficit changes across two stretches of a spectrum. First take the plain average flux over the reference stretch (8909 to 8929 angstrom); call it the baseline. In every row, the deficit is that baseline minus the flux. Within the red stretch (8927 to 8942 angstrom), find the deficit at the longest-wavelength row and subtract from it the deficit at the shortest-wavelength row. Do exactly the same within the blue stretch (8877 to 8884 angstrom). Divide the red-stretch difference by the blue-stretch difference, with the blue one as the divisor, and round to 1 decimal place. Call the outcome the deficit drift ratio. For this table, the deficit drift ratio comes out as 6.6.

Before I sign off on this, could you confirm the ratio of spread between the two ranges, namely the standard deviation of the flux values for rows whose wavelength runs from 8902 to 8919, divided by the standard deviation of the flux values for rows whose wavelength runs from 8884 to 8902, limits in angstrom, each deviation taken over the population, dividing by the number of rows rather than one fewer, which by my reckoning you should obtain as 2.5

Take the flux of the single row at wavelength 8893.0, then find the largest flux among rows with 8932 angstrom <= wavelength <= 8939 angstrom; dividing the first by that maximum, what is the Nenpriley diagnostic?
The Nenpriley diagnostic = 0.91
